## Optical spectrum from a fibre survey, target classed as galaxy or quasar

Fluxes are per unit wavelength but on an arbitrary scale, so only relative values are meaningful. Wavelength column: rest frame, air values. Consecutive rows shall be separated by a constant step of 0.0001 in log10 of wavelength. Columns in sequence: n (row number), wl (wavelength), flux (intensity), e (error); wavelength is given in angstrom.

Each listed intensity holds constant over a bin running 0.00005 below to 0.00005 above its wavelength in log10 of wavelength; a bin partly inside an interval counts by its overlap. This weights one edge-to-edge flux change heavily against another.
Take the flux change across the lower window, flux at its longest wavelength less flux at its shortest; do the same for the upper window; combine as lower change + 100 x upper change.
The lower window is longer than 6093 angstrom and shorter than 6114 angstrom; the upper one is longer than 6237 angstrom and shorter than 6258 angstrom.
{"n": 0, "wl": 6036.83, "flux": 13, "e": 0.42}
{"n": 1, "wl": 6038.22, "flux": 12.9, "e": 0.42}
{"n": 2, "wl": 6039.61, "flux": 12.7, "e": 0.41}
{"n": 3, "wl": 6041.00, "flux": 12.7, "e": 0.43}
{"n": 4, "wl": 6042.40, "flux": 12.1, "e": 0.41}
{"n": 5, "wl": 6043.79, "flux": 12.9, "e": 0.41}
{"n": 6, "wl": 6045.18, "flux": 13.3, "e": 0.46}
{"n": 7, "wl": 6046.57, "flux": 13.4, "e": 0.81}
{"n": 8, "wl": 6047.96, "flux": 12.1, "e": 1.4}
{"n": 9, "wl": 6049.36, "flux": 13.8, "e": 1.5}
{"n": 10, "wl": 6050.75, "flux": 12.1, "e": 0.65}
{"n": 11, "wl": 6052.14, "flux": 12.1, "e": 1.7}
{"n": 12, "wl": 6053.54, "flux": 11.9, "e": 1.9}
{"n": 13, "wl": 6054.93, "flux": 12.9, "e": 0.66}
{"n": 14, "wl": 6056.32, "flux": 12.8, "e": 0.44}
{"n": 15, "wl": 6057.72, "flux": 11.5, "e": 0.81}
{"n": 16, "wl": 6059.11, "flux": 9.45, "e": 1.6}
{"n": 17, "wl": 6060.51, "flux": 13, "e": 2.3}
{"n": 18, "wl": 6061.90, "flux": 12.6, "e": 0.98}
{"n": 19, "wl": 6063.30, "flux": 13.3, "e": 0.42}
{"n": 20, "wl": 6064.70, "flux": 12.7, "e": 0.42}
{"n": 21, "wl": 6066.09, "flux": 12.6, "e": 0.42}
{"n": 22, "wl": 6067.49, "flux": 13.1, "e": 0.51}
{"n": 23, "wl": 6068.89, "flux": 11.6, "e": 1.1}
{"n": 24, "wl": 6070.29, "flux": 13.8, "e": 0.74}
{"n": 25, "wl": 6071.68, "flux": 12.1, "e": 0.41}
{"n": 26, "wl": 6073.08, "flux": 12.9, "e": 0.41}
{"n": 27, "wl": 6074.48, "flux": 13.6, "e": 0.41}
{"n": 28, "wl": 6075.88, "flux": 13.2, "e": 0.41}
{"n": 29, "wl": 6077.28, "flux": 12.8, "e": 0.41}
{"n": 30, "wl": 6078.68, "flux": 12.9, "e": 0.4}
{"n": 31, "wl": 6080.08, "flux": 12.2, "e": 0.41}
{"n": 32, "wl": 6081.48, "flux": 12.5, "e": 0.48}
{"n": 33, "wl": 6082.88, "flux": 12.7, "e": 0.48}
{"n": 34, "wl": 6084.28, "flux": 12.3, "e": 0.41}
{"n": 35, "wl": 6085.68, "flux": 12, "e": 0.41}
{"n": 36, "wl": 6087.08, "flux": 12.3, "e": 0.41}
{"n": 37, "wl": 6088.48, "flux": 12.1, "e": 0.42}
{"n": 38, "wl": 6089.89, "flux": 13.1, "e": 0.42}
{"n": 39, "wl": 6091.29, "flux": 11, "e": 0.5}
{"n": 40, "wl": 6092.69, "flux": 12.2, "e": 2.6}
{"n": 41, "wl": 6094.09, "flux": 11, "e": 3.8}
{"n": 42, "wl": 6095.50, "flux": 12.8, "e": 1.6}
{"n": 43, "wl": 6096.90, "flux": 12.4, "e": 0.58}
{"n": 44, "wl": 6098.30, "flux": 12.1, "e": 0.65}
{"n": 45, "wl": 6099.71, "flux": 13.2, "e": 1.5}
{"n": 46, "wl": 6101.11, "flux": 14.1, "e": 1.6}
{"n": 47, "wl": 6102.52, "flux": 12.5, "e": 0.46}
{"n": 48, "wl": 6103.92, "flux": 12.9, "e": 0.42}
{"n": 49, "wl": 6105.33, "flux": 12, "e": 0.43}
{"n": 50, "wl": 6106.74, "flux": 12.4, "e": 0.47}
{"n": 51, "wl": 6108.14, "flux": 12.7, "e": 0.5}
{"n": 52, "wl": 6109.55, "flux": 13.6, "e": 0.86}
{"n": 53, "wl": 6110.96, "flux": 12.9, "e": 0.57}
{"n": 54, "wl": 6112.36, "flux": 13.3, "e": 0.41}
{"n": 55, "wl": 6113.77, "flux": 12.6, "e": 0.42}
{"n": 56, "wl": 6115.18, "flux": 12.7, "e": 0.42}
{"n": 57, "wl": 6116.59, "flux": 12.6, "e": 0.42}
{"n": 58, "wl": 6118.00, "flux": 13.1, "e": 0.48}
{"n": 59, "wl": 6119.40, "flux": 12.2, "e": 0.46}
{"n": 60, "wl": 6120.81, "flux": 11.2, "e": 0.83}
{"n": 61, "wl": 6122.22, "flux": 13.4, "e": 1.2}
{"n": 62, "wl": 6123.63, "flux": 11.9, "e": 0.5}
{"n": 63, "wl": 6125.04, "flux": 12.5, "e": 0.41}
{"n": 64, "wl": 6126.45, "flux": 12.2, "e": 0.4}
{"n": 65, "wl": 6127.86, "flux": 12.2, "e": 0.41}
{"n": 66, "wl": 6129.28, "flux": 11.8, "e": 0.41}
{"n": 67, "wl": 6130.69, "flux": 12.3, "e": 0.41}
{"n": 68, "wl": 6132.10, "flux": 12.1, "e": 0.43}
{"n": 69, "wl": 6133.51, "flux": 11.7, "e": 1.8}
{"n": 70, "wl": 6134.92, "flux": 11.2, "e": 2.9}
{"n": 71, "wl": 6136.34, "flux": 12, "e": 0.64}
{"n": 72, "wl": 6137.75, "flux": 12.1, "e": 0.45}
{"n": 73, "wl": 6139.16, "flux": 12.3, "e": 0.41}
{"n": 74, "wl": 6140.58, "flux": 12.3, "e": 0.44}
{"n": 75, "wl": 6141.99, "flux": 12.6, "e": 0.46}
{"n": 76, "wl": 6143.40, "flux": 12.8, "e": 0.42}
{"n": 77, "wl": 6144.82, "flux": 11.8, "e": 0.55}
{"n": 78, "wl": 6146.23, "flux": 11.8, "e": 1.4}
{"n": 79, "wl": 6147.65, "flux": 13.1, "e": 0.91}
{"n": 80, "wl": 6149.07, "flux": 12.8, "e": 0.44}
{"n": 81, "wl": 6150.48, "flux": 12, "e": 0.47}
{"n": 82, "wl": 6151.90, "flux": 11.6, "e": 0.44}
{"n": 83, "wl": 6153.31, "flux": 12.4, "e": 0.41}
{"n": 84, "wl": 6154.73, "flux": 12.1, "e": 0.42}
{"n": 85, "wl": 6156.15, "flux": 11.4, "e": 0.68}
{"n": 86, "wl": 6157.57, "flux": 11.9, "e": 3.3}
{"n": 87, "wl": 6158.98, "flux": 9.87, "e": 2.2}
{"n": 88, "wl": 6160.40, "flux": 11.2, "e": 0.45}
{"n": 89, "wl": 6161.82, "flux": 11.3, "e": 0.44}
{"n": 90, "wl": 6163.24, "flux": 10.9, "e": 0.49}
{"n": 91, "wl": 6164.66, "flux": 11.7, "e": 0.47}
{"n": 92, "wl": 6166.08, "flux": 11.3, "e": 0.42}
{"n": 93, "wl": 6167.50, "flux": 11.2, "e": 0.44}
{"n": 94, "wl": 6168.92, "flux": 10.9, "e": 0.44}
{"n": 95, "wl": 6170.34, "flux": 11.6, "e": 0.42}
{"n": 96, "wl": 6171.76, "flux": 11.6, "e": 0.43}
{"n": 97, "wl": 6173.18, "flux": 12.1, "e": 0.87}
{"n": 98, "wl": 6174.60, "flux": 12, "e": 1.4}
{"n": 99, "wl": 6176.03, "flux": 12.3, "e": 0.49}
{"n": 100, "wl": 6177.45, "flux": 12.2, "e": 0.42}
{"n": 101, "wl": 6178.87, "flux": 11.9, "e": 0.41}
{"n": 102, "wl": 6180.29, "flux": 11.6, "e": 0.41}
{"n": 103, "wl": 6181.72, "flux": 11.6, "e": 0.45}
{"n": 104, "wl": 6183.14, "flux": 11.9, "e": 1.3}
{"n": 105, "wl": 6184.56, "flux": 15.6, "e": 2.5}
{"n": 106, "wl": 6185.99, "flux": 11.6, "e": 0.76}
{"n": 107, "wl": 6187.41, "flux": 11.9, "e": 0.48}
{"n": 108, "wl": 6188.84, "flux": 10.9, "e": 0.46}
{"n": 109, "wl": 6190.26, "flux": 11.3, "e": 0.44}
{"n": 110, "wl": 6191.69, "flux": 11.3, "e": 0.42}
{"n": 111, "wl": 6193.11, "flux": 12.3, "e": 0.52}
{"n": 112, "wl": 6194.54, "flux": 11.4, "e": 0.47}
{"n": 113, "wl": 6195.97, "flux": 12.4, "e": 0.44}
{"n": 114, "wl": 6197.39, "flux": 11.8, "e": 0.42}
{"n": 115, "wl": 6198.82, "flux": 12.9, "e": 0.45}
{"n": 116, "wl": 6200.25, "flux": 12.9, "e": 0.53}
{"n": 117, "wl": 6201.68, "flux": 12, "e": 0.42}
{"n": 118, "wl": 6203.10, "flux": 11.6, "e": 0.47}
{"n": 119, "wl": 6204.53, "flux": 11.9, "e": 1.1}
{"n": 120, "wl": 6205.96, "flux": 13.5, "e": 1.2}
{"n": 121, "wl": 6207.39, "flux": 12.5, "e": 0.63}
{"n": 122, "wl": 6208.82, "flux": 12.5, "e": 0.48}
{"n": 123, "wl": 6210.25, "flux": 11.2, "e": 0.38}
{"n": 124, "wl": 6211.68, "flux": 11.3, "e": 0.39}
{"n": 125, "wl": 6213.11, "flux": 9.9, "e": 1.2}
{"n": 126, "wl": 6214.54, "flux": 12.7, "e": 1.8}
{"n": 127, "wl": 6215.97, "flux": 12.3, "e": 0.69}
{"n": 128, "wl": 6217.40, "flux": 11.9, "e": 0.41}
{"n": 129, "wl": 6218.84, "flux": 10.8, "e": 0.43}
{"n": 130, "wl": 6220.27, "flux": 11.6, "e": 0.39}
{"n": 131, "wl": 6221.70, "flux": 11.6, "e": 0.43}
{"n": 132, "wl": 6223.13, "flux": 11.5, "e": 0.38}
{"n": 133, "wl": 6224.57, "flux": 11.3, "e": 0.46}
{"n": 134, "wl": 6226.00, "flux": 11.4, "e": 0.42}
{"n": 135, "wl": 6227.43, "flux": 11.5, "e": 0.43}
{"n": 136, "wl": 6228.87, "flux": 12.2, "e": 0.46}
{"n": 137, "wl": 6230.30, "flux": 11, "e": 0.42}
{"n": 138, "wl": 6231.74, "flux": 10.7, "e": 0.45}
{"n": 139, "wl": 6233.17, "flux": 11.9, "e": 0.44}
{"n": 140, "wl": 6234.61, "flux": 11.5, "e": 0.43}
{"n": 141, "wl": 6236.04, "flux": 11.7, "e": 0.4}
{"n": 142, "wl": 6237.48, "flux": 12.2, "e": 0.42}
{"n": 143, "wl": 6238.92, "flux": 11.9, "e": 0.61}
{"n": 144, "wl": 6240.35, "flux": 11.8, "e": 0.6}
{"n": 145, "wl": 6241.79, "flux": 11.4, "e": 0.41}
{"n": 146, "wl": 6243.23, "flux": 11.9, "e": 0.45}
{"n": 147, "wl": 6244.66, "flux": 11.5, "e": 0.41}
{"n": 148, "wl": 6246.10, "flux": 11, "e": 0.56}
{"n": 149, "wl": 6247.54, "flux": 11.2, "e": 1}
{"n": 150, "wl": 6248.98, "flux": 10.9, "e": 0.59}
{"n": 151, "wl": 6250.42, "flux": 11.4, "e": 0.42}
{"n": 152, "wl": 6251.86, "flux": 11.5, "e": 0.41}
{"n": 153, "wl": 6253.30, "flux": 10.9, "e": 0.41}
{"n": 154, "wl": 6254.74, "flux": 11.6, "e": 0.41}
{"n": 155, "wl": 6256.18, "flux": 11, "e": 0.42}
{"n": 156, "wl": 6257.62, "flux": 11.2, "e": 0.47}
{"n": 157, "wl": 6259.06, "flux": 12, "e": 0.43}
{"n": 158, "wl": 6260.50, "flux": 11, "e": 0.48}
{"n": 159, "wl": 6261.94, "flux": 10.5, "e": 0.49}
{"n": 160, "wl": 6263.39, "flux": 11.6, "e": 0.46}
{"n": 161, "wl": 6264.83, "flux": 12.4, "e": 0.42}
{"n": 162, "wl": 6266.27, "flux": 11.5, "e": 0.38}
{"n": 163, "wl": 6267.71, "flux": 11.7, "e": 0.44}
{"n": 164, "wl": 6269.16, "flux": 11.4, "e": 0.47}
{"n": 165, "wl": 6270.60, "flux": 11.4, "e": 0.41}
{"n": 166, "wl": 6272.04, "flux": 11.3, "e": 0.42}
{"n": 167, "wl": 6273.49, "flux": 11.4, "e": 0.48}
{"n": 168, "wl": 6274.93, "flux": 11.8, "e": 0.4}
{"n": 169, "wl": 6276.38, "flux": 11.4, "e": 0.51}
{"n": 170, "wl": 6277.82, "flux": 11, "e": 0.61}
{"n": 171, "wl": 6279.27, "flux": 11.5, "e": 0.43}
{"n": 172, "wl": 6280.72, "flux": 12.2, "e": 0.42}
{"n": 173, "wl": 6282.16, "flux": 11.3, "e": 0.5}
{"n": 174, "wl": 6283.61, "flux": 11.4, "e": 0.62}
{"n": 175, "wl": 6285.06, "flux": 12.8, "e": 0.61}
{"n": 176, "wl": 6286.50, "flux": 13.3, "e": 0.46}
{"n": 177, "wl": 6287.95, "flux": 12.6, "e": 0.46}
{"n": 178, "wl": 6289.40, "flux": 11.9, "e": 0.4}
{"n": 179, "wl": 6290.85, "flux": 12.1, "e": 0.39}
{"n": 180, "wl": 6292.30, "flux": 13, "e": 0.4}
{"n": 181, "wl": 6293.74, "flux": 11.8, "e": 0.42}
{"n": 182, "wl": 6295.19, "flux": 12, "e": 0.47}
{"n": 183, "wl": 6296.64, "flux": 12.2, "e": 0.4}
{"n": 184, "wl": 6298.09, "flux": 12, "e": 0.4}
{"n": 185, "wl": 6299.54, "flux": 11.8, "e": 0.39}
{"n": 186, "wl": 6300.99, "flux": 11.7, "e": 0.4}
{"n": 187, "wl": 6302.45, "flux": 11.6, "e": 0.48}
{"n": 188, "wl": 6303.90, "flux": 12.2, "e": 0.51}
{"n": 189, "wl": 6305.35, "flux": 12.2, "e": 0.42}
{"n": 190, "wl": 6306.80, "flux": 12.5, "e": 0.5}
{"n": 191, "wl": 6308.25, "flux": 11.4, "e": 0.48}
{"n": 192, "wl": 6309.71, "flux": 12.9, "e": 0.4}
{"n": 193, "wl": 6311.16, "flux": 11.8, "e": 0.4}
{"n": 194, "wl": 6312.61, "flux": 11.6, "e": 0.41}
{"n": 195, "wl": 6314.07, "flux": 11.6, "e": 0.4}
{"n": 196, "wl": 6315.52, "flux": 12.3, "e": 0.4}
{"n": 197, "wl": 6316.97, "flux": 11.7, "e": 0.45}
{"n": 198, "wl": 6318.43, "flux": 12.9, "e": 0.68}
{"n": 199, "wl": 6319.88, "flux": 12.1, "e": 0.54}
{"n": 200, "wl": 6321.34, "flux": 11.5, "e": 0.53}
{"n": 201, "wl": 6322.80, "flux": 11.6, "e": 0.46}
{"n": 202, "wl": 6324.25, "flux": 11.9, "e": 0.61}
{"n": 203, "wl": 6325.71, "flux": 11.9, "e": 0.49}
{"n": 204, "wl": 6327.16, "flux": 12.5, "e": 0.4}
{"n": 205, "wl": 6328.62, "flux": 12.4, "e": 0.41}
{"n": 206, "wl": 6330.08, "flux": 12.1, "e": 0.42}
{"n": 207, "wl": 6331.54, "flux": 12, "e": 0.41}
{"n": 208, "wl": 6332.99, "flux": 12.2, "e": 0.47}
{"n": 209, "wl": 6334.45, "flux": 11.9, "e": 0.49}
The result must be -98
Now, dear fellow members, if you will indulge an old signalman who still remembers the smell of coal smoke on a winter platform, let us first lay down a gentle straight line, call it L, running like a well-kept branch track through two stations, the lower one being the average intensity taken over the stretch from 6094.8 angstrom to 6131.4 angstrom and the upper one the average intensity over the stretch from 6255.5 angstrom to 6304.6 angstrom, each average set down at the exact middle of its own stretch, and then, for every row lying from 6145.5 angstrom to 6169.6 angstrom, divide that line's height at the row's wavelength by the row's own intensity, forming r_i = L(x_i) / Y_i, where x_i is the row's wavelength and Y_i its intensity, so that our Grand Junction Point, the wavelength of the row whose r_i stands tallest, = 6158.98 angstrom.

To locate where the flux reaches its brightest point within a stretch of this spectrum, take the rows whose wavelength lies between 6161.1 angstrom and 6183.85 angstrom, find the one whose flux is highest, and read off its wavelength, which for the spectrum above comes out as 6176.03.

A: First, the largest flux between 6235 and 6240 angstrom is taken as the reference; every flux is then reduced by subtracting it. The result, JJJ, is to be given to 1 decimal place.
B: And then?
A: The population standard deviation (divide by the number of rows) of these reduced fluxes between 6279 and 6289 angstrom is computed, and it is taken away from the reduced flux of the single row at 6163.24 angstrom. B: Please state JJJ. -2.0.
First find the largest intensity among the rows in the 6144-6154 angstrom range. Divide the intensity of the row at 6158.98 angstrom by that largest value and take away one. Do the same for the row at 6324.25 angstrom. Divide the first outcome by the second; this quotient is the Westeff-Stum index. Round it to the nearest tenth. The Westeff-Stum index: 2.7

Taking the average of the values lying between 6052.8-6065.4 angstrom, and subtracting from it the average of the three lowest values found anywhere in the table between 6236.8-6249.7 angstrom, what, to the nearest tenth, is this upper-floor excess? 1.2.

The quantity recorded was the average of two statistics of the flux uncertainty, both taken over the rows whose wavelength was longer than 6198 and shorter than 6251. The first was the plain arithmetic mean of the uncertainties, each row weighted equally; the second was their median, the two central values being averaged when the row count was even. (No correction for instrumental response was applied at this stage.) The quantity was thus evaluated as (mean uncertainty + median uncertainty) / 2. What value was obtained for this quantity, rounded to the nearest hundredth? 0.51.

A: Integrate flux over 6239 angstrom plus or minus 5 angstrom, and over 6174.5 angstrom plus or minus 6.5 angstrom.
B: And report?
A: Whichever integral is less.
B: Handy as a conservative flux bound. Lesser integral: 118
